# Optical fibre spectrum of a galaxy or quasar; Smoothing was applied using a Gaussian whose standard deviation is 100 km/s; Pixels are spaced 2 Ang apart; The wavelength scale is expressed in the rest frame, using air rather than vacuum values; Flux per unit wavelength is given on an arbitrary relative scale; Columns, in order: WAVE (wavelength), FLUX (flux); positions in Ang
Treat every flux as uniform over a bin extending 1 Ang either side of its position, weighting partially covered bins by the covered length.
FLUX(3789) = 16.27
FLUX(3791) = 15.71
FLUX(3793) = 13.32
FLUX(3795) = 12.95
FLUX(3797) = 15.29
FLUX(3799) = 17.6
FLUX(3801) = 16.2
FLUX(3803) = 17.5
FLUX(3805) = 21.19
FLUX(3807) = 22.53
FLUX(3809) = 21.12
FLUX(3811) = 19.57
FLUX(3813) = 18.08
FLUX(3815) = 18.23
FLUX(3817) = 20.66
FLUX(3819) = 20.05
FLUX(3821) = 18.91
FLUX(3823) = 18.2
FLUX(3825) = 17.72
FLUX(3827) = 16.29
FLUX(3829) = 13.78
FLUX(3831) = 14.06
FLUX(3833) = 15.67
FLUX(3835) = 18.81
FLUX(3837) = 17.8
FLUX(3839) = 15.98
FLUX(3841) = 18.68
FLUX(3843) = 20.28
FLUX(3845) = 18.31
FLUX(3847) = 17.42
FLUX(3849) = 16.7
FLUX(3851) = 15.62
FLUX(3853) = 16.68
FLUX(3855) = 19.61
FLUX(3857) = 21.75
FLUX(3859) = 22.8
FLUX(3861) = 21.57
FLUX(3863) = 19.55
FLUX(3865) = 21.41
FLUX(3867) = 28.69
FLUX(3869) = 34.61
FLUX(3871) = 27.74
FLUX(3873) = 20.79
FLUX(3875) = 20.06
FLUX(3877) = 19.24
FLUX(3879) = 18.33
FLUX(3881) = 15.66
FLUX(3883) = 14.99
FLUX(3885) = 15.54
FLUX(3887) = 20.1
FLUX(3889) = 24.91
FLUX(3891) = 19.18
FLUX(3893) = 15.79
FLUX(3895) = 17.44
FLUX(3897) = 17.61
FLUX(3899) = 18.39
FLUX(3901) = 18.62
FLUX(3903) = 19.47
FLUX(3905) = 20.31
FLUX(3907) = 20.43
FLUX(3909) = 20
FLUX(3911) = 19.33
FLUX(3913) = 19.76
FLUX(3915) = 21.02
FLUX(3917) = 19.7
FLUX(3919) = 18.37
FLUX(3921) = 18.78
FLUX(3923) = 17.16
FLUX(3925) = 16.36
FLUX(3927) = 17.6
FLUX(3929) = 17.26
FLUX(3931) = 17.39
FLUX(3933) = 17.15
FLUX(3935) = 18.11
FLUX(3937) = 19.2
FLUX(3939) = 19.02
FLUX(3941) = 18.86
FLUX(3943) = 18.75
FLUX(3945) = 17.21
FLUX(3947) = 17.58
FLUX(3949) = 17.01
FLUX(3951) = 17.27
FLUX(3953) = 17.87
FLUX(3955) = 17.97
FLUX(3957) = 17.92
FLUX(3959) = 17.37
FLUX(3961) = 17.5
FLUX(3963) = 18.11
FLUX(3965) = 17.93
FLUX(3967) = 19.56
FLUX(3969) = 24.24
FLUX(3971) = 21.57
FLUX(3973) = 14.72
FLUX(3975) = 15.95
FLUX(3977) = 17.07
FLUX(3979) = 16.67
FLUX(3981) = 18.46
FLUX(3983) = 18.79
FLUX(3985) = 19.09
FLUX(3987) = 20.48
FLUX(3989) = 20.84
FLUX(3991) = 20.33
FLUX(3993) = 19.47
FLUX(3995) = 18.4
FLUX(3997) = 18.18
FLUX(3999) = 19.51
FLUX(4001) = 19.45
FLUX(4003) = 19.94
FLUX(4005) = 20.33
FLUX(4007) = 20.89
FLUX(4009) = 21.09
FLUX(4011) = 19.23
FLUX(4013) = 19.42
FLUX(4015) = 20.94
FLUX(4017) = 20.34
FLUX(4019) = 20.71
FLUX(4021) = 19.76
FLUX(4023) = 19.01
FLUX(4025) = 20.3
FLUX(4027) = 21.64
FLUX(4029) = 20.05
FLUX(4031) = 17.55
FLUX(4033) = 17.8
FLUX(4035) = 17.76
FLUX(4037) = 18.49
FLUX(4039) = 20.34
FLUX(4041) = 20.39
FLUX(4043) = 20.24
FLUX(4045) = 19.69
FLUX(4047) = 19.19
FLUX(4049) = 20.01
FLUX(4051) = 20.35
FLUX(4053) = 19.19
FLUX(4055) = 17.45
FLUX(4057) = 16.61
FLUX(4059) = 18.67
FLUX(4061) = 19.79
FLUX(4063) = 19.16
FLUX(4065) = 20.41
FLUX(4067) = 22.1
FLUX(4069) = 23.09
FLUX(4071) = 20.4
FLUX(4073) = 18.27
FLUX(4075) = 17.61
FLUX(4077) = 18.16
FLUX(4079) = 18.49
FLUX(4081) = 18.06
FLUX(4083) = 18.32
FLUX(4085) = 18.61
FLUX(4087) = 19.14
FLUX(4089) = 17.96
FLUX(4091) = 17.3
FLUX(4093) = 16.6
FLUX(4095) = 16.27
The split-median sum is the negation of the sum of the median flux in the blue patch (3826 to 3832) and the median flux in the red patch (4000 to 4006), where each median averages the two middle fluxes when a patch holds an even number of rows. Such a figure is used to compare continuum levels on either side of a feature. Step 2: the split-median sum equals -34.0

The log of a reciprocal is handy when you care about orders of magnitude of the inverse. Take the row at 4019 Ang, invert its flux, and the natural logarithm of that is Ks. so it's -3.03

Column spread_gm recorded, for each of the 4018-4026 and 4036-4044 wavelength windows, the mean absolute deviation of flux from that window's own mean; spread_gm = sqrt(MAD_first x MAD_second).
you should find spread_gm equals 0.6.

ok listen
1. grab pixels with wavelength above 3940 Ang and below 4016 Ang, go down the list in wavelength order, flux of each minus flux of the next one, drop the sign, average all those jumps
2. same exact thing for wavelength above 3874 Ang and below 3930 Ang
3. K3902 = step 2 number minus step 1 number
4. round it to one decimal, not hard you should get 0.4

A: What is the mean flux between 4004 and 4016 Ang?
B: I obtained 20.3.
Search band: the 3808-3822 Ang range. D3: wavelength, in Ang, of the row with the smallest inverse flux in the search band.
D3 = 3809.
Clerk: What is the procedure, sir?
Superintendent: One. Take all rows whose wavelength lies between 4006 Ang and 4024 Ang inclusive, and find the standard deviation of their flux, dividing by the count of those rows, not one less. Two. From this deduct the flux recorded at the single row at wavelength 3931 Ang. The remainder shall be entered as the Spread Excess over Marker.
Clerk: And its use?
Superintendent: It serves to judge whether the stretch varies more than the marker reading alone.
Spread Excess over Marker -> -16.6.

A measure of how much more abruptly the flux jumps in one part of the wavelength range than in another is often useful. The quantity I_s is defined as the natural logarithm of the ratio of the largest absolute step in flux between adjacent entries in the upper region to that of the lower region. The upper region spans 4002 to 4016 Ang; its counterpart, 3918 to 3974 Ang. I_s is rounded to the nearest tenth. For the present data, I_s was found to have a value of -1.3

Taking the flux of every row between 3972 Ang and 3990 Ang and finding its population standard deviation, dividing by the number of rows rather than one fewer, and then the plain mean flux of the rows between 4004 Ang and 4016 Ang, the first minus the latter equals -18.4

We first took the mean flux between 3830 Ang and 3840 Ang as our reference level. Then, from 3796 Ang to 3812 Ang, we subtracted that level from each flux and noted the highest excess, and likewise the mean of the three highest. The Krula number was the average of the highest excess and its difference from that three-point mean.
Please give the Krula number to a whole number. 3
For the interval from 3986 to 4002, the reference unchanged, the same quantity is 2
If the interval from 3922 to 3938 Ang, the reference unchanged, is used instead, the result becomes 2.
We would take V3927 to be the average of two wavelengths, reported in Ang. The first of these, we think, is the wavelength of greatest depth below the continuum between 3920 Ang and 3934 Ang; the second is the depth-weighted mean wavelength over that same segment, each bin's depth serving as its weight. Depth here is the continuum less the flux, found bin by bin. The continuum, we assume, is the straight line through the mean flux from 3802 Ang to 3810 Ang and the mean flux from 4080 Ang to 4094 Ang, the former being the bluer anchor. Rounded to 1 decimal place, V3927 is 3926.2 Ang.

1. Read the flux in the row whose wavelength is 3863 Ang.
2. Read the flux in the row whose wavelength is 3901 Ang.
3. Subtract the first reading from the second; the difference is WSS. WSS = -0.9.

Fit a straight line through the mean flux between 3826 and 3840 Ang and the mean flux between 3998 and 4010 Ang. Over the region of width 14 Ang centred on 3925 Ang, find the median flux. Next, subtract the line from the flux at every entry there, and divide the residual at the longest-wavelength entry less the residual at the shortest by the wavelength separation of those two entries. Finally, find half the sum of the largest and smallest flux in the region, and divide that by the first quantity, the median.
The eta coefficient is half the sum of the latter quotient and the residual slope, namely 0.45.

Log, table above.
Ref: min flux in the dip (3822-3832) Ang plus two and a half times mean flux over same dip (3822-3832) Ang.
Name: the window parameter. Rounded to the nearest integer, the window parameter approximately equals 54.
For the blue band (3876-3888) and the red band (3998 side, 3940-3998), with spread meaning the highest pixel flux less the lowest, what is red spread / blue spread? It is 1.9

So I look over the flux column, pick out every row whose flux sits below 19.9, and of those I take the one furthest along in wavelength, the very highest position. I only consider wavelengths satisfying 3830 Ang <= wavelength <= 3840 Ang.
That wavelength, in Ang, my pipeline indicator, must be 3839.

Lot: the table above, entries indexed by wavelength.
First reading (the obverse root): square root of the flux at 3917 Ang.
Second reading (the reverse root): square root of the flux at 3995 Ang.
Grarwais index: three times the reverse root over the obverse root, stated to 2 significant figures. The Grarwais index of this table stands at 2.9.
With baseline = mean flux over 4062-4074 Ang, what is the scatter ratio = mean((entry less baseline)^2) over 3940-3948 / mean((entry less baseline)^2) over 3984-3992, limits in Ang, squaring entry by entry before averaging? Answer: 11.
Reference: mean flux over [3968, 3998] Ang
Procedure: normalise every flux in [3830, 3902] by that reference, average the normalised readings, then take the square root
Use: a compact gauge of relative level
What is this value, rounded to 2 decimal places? 1.01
